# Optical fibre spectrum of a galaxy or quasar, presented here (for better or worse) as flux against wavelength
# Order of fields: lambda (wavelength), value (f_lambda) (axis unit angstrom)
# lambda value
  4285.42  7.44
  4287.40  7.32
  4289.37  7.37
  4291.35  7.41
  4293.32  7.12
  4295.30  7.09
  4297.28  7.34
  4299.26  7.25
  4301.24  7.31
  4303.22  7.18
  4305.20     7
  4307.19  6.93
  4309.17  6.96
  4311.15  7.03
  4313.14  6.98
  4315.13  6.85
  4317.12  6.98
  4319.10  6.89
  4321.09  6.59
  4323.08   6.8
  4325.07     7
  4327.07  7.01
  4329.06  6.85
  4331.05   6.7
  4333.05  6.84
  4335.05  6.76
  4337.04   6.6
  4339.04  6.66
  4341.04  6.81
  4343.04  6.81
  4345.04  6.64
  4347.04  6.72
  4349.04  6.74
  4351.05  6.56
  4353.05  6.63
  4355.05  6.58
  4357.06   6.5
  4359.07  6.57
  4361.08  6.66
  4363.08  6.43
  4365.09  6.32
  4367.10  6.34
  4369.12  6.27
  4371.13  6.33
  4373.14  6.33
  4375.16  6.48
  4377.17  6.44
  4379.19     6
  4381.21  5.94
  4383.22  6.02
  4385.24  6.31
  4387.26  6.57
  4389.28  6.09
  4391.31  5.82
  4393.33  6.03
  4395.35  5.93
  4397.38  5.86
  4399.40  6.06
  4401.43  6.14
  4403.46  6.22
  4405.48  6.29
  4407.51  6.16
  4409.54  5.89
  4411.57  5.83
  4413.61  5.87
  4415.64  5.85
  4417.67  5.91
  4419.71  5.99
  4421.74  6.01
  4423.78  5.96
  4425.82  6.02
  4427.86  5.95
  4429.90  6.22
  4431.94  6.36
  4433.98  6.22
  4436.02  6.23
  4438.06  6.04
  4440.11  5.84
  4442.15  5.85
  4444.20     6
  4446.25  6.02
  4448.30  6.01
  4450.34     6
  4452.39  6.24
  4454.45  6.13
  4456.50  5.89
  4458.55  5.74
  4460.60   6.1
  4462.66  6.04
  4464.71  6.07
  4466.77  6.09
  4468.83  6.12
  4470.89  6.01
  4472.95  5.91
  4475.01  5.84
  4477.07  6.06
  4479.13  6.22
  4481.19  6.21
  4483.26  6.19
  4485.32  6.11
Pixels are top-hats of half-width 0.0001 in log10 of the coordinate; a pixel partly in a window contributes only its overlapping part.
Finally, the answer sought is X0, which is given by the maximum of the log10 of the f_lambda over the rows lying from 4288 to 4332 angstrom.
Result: 0.87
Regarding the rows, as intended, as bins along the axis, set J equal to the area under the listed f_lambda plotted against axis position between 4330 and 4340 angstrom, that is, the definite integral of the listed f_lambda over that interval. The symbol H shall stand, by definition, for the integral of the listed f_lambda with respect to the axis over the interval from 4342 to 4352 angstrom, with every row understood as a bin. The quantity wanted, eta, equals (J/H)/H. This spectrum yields 0.015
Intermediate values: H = 66.9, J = 67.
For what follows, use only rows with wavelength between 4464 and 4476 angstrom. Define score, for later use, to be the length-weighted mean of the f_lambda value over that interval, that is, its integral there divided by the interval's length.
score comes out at 6.0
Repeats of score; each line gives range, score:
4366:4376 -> 6.3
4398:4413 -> 6.1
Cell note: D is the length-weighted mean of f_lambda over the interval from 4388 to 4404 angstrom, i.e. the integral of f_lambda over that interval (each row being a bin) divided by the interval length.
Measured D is 6.0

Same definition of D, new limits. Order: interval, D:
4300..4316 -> 7.0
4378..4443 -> 6.0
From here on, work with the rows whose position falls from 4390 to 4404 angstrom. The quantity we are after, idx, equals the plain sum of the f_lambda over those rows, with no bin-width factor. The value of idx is 42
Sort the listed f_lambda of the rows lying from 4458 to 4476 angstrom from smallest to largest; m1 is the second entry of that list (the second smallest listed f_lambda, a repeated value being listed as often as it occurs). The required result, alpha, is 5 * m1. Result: 29.2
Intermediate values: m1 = 5.84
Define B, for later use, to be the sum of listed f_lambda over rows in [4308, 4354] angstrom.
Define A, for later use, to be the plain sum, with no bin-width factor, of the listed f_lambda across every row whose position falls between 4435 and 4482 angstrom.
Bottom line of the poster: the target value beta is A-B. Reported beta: -18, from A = 139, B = 156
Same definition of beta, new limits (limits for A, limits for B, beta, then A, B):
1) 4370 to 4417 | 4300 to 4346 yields -18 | 140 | 158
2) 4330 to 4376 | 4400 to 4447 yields 12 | 151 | 139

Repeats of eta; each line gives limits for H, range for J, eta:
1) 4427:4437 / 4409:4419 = 0.015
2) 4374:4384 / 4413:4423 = 0.016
